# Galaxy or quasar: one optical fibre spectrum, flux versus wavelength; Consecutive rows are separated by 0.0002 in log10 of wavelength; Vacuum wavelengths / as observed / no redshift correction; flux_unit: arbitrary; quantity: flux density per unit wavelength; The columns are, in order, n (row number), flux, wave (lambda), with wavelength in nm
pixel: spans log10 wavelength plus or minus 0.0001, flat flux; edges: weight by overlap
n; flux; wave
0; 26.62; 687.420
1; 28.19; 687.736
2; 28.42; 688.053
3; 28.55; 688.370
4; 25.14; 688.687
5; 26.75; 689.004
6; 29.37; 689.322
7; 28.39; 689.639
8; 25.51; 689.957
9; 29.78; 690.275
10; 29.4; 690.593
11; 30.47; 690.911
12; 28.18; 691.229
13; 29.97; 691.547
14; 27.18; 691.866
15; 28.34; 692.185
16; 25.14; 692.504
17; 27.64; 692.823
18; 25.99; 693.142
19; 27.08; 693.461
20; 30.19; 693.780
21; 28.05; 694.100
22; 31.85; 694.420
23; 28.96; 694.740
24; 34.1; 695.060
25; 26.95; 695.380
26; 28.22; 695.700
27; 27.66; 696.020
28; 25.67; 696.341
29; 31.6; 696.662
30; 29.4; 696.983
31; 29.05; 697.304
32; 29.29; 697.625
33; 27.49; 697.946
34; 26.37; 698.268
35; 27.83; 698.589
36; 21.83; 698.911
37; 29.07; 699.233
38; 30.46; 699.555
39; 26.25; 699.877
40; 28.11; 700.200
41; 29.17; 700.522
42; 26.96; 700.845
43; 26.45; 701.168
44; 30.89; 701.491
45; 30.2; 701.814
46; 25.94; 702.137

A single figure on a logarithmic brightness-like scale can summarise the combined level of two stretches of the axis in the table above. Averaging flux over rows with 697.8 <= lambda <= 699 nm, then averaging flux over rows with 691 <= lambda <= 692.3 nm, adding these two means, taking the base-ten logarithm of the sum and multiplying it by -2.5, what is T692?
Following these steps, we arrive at -4.34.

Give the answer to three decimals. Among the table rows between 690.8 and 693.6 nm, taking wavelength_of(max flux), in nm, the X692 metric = 690.911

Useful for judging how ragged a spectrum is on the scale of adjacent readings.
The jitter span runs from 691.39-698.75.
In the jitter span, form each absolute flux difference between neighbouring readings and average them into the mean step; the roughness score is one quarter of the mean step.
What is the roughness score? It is 0.608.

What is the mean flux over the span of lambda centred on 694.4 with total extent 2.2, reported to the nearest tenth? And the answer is 29.6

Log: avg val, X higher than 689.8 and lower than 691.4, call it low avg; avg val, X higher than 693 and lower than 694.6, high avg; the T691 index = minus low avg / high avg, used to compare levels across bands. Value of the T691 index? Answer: -1.00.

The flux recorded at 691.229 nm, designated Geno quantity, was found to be 28.18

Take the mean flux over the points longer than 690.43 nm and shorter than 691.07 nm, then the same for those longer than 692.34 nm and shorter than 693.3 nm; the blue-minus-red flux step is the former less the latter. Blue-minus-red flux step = 3.7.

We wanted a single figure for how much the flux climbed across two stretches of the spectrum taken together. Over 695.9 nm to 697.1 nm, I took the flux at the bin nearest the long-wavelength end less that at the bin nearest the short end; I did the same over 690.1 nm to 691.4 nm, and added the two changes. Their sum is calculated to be 0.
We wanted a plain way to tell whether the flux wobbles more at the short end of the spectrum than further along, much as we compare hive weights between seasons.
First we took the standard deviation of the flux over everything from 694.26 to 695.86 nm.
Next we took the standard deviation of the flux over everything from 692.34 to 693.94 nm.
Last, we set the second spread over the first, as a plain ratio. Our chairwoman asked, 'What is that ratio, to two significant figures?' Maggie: 0.66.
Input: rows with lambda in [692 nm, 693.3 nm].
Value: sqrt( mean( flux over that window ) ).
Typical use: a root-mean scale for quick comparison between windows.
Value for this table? 5.175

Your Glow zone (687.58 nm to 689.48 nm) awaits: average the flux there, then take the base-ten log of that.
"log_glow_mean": 1.44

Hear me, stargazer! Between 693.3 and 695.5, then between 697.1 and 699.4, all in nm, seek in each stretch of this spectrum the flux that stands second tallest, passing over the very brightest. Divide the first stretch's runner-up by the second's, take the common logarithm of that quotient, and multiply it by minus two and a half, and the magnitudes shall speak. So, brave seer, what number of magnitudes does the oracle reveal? -0.10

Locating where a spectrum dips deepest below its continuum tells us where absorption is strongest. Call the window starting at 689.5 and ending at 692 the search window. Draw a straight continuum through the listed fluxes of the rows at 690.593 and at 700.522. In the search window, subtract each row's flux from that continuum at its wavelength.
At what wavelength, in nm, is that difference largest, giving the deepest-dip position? 689.957 nm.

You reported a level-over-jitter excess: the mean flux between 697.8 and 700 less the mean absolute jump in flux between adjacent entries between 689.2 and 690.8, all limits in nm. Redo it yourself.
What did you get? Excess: 24.9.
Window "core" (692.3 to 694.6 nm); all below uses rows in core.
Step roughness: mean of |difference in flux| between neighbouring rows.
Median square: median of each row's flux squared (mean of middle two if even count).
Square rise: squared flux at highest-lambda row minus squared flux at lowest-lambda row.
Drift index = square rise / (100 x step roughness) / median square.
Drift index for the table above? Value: 0.0021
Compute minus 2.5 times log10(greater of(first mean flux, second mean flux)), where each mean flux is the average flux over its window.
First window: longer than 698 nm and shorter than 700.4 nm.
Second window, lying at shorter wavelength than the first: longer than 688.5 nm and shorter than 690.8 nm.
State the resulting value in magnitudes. -3.61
